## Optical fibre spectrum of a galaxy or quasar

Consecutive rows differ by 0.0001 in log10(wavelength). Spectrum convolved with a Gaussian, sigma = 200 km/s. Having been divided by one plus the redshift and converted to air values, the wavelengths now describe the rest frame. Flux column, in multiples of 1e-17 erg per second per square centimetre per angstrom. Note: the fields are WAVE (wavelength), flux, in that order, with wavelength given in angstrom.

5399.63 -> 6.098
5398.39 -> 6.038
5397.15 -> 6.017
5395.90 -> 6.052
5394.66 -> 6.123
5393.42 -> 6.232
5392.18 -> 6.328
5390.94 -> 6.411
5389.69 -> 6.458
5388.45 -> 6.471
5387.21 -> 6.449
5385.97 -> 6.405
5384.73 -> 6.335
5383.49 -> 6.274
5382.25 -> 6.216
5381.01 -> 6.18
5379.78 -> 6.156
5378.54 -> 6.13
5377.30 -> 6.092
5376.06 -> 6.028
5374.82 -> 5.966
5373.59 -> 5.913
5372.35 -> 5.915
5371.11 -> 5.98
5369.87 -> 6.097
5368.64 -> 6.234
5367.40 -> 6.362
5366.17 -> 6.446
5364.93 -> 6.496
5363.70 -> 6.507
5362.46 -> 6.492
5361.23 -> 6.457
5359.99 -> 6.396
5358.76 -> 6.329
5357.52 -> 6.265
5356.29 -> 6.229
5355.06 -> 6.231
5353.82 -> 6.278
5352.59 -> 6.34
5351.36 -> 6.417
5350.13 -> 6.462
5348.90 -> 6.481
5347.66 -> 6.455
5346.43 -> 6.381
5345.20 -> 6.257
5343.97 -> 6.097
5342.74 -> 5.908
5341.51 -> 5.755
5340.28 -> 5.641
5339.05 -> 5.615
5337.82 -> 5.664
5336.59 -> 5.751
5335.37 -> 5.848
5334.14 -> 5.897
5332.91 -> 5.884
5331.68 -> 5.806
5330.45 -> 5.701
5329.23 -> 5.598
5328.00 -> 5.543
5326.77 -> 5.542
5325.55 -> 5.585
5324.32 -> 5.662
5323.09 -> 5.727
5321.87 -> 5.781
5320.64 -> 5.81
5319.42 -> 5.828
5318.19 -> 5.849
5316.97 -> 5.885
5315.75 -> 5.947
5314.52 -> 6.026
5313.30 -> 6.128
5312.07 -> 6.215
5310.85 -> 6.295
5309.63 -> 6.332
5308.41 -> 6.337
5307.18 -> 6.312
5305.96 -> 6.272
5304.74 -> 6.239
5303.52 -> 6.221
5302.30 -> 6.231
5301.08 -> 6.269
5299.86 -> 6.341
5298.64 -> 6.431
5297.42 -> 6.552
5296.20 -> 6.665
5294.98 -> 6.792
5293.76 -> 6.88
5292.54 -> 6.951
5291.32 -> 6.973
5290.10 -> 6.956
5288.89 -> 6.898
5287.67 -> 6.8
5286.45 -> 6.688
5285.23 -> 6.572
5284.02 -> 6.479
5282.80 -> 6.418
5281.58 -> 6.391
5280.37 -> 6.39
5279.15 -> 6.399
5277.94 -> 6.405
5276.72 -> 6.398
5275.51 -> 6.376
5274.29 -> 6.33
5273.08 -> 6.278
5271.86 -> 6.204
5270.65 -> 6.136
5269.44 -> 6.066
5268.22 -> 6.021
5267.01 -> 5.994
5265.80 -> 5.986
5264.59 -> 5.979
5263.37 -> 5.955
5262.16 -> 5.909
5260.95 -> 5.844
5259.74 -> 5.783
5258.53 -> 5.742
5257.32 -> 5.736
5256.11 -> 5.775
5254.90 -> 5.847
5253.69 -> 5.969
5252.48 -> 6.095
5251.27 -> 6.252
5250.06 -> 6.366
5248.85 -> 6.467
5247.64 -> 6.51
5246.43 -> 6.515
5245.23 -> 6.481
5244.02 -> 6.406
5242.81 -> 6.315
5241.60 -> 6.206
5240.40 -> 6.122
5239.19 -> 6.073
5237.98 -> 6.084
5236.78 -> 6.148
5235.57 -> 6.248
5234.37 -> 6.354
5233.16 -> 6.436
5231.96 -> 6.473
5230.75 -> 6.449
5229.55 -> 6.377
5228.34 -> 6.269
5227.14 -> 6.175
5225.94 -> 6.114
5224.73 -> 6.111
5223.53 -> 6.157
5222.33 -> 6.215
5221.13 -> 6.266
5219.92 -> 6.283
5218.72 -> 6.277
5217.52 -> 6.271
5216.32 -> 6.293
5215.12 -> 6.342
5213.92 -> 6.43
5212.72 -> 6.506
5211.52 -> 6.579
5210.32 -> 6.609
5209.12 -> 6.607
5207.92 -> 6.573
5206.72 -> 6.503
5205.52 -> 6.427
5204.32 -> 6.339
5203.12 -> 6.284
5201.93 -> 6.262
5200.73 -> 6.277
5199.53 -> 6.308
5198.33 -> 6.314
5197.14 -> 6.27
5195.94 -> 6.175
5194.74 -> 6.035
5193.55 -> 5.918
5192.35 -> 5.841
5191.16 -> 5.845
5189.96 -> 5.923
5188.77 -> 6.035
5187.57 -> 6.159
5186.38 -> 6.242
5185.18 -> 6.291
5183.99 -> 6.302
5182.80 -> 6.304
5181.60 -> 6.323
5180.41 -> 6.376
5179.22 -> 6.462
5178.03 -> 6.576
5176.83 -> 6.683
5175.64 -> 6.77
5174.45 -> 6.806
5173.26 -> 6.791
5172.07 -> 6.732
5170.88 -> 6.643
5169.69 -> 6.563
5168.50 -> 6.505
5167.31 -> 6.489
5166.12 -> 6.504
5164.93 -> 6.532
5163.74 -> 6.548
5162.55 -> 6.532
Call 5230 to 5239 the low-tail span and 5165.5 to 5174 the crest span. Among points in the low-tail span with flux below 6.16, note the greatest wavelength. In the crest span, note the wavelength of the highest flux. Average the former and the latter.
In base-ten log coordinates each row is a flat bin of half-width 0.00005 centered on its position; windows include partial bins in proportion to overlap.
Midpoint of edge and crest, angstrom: 5205.6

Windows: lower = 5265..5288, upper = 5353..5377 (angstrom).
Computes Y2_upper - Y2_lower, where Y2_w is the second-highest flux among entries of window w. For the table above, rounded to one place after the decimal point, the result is -0.2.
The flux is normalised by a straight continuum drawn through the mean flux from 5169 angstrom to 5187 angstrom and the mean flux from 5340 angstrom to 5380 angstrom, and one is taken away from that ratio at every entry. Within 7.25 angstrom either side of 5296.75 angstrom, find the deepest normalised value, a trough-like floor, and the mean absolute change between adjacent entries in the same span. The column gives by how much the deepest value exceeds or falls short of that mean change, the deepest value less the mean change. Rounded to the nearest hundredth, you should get -0.03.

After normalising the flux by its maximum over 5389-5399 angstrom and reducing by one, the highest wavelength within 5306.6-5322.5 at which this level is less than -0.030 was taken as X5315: 5321.87 angstrom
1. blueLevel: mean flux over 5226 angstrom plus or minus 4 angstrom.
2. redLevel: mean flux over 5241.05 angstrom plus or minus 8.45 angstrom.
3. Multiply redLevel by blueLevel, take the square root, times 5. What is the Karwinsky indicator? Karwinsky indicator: 31.3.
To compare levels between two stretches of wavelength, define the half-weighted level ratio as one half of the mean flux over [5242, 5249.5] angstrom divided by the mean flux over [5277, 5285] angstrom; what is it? 0.50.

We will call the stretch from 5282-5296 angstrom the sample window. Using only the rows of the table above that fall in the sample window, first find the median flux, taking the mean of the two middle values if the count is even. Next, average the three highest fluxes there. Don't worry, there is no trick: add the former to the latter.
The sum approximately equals 13.8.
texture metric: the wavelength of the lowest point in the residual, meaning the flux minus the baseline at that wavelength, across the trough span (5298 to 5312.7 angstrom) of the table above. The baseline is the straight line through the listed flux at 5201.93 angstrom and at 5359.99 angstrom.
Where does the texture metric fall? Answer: 5312.07 angstrom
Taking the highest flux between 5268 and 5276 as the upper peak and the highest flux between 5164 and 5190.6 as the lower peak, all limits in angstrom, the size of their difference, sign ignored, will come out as 0.43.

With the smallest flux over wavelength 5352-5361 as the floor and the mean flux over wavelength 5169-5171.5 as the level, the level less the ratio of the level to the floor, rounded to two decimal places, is 5.54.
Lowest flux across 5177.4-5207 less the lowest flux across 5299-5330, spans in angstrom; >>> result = 0.3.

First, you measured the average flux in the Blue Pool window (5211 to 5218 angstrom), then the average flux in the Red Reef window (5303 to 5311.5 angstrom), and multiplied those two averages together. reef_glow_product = 40.3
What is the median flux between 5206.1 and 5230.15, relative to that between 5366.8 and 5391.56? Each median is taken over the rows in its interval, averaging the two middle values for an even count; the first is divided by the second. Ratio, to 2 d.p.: 1.01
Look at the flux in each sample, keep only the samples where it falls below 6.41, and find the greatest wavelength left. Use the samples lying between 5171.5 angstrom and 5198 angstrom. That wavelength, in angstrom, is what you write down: 5197.14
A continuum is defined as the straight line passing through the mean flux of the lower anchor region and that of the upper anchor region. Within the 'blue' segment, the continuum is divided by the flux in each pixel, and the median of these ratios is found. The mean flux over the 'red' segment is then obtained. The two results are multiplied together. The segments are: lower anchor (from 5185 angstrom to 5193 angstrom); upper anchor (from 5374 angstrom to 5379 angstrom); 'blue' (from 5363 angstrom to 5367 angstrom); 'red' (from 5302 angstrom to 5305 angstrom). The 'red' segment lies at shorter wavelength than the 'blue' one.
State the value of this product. 5.8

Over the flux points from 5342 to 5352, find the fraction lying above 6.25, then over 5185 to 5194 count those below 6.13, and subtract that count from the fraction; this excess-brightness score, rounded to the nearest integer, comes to -4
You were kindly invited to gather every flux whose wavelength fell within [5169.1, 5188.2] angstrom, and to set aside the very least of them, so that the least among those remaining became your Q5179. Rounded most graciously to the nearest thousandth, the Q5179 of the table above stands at 6.242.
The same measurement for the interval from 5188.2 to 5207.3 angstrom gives 5.845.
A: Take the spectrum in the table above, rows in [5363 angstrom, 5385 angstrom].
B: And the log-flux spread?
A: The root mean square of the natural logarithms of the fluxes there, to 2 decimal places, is 1.82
